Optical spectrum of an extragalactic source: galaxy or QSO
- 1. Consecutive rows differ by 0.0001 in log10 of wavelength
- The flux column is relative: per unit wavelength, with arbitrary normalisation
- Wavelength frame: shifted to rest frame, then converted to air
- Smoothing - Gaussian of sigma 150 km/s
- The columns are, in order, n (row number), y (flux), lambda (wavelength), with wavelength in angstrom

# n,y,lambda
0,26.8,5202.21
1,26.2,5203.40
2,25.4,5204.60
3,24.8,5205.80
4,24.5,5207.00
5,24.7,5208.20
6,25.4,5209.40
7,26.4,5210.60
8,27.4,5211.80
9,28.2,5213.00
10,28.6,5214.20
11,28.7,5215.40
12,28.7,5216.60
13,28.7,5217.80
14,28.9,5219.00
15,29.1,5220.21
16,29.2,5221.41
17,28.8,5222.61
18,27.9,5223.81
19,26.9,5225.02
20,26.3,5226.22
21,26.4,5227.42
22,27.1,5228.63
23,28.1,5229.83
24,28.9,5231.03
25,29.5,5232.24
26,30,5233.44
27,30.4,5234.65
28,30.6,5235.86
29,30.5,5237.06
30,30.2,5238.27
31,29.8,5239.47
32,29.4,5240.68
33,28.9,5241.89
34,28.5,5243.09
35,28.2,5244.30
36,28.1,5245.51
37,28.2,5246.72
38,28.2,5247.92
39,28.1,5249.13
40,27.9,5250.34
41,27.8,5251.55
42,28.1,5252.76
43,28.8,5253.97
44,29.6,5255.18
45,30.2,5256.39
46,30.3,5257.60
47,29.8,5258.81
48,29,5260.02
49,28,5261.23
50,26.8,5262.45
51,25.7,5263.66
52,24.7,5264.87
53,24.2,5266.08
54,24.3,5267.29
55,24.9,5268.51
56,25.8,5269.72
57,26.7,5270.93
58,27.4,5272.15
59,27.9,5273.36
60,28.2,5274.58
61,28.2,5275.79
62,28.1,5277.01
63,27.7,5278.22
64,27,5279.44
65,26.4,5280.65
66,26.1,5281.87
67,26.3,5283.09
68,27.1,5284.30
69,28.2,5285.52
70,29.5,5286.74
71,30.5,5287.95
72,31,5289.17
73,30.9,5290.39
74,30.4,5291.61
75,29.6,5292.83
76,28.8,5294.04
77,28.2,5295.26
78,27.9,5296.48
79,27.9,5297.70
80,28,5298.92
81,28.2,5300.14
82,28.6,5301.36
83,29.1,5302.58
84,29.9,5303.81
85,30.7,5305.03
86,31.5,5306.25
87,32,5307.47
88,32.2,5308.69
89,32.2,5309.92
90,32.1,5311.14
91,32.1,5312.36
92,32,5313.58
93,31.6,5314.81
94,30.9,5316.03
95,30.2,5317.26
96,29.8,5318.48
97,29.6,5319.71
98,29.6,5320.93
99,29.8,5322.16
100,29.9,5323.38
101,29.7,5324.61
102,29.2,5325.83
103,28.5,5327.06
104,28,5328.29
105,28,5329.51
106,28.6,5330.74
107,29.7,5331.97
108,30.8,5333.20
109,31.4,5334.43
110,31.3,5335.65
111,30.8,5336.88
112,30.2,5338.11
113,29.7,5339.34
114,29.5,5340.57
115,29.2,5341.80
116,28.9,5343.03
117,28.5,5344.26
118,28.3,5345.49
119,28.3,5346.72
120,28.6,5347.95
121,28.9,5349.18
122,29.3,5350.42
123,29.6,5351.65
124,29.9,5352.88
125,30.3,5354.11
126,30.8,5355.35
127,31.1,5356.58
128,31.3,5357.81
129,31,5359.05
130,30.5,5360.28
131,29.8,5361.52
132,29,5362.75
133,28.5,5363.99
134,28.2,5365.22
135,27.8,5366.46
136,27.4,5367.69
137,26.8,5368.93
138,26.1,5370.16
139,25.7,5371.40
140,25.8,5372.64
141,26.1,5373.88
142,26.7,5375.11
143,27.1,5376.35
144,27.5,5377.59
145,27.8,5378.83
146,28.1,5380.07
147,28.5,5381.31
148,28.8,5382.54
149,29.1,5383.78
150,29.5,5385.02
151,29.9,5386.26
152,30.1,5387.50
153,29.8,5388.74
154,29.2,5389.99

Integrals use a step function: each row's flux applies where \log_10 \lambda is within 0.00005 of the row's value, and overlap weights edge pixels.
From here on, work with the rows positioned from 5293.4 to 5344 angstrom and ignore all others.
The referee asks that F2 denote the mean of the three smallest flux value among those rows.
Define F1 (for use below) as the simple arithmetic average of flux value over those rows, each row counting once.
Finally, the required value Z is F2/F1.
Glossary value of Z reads 0.93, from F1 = 29.9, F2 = 27.9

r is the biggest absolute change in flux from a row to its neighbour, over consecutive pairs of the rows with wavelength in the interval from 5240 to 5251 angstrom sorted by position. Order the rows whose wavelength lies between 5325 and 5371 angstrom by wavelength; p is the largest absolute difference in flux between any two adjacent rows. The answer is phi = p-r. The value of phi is 0.6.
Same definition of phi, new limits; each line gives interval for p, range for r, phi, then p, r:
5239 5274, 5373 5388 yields 0.6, 1.2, 0.60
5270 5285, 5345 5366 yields 0.0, 0.8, 0.80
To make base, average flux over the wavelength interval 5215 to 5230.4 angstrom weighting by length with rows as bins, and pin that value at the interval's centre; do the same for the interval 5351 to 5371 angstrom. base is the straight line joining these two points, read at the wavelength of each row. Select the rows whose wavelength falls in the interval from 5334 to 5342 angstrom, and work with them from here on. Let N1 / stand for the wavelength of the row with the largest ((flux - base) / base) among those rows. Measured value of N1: 5334.43 angstrom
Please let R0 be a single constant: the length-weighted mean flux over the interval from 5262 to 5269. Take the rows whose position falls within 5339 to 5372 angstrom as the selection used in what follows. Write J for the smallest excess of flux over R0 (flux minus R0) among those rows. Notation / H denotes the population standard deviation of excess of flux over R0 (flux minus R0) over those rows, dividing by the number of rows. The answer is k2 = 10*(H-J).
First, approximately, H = 1.41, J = 0.63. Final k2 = 8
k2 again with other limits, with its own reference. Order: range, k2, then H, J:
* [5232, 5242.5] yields -33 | 0.54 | 3.83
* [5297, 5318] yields -13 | 1.57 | 2.83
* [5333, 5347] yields -21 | 1.10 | 3.23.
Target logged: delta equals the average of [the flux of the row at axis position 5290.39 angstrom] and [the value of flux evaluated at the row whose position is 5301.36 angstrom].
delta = 30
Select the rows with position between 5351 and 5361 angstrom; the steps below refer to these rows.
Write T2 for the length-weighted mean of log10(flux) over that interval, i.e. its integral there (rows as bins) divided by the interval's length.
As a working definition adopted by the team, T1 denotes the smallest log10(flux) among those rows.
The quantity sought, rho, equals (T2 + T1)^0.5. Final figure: 1.72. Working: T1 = 1.47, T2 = 1.48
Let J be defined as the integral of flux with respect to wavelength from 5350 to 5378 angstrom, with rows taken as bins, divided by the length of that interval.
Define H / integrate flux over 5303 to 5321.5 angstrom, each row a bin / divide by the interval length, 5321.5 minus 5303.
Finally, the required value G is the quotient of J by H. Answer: 0.92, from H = 31.1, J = 28.5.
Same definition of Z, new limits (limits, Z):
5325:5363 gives 0.95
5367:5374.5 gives 0.98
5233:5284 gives 0.87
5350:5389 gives 0.90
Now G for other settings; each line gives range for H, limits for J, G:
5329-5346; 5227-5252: 0.97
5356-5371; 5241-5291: 0.96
